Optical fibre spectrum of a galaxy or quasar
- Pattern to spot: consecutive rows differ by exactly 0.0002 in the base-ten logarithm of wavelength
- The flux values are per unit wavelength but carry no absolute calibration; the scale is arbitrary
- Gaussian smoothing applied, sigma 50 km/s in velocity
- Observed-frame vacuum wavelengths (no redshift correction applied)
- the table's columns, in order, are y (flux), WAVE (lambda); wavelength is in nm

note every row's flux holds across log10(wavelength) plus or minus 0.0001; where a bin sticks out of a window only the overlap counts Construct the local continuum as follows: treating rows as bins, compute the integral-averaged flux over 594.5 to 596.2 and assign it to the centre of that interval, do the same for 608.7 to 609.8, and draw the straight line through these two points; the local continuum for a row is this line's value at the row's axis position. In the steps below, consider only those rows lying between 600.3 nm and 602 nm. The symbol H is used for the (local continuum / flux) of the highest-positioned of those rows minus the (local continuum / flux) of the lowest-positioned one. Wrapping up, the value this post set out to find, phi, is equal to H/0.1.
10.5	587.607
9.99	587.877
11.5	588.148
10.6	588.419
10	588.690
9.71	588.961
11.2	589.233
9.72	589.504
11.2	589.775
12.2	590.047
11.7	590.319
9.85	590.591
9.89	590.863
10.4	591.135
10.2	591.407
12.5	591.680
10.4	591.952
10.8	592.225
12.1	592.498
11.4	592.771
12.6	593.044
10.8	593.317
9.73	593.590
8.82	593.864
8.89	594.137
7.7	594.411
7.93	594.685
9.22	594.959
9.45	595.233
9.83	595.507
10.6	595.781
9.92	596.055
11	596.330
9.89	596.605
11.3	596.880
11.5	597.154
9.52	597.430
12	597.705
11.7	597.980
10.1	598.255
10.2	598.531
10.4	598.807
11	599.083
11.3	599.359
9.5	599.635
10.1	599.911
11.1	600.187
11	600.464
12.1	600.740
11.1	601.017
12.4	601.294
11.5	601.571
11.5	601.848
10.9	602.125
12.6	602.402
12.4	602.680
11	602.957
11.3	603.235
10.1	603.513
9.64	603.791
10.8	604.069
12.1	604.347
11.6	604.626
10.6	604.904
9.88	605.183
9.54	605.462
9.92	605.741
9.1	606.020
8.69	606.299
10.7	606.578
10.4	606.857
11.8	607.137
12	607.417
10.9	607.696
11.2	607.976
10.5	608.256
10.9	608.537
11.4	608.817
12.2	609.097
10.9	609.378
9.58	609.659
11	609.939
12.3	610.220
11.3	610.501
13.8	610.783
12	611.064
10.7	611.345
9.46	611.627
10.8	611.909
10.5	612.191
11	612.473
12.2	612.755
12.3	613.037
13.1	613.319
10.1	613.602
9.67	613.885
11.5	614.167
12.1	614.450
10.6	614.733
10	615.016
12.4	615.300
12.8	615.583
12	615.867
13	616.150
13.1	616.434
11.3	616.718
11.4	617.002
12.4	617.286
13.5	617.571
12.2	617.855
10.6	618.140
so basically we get -0.3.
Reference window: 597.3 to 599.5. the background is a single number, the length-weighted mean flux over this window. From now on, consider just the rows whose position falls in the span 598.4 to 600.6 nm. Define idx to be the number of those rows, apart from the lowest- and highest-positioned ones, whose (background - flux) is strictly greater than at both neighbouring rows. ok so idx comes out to 1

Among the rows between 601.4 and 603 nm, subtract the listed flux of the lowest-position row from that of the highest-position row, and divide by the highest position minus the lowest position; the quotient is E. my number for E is -0.4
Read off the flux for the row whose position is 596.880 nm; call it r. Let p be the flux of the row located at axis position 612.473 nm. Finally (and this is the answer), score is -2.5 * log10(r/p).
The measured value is -0.03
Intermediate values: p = 11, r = 11.3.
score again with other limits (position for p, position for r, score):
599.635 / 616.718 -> -0.19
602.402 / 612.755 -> 0.04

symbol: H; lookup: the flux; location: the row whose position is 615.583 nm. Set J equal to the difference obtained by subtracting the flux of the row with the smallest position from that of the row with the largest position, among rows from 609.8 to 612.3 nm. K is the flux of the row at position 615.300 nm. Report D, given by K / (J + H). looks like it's 1.01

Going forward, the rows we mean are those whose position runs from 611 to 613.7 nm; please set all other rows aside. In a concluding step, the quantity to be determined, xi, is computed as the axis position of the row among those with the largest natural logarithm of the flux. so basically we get 613.319 nm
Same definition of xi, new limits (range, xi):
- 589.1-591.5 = 590.047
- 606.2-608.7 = 607.417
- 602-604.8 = 602.402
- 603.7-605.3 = 604.347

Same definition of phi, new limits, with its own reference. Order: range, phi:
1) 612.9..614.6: 0.3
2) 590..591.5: 1.6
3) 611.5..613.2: -2.6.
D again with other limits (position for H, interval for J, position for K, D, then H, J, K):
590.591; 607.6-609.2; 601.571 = 1.03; 9.85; 1.30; 11.5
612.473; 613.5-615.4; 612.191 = 0.79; 11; 2.30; 10.5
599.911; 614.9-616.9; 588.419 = 0.93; 10.1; 1.30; 10.6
